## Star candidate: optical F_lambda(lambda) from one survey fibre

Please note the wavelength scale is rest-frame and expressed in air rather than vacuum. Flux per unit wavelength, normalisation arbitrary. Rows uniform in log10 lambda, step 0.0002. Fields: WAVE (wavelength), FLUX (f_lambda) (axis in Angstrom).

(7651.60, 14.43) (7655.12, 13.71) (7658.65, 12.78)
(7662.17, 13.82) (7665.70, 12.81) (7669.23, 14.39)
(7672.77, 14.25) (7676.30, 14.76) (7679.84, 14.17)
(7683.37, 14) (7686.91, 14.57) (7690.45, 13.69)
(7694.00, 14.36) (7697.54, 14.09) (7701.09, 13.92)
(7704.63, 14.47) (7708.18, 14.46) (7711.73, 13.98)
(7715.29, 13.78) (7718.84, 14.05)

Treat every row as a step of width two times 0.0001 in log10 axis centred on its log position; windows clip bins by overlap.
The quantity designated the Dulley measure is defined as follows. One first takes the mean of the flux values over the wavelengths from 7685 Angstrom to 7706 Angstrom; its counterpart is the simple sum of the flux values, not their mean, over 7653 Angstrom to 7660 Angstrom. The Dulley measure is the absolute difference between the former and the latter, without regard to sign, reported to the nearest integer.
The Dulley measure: 12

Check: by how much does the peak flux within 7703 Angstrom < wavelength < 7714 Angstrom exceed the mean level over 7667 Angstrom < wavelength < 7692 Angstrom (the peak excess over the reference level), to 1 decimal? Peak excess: 0.2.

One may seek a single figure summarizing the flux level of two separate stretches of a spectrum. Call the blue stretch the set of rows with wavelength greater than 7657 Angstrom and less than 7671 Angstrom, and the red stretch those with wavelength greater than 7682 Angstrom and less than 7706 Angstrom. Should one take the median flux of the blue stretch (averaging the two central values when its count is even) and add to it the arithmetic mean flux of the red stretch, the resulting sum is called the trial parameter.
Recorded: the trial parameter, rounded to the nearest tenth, 27.5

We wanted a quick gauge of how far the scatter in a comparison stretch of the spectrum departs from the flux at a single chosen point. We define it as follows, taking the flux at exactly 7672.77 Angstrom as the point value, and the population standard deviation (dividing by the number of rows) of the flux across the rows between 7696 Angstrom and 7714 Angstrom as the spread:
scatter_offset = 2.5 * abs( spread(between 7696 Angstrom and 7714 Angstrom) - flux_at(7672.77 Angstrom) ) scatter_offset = 35.0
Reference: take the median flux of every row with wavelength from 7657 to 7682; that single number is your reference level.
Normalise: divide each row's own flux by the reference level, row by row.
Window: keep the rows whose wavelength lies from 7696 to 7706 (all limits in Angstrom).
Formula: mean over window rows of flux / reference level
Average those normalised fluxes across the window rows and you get 1.00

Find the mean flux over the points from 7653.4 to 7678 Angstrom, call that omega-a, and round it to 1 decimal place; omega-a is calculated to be 13.8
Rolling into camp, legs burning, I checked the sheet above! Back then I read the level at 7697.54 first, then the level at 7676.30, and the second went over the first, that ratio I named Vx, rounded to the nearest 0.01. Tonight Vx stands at 1.05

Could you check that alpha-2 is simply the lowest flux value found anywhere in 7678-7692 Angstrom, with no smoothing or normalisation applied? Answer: 13.69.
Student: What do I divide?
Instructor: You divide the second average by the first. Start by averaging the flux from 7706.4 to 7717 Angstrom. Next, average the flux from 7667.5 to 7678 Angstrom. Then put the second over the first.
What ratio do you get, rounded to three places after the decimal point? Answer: 1.028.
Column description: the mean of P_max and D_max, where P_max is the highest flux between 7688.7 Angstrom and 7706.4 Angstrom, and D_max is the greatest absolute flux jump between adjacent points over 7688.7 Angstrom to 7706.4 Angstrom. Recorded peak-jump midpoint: 7.57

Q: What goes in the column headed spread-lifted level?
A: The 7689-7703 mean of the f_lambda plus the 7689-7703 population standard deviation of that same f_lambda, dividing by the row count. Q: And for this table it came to 14.3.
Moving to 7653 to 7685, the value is 14.5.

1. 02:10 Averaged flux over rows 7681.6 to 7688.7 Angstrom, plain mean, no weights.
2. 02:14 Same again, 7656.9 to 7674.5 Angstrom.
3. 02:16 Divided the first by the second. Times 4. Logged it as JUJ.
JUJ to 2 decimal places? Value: 4.20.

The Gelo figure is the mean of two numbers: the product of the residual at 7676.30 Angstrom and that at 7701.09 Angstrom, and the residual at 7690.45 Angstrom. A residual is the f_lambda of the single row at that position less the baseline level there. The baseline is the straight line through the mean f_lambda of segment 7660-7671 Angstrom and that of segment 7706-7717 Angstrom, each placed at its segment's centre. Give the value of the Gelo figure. -0.13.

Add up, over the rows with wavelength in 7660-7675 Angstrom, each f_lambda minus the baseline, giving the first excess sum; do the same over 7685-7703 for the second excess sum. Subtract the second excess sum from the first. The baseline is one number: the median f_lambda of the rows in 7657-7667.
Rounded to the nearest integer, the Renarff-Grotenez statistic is -3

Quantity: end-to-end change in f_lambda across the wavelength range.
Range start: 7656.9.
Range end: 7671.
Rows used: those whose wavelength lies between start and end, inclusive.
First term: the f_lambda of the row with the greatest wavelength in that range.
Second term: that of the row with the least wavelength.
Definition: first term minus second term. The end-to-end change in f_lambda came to 1.6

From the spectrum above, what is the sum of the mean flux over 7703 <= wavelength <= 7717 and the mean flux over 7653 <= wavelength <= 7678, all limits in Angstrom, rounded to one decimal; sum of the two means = 28.0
